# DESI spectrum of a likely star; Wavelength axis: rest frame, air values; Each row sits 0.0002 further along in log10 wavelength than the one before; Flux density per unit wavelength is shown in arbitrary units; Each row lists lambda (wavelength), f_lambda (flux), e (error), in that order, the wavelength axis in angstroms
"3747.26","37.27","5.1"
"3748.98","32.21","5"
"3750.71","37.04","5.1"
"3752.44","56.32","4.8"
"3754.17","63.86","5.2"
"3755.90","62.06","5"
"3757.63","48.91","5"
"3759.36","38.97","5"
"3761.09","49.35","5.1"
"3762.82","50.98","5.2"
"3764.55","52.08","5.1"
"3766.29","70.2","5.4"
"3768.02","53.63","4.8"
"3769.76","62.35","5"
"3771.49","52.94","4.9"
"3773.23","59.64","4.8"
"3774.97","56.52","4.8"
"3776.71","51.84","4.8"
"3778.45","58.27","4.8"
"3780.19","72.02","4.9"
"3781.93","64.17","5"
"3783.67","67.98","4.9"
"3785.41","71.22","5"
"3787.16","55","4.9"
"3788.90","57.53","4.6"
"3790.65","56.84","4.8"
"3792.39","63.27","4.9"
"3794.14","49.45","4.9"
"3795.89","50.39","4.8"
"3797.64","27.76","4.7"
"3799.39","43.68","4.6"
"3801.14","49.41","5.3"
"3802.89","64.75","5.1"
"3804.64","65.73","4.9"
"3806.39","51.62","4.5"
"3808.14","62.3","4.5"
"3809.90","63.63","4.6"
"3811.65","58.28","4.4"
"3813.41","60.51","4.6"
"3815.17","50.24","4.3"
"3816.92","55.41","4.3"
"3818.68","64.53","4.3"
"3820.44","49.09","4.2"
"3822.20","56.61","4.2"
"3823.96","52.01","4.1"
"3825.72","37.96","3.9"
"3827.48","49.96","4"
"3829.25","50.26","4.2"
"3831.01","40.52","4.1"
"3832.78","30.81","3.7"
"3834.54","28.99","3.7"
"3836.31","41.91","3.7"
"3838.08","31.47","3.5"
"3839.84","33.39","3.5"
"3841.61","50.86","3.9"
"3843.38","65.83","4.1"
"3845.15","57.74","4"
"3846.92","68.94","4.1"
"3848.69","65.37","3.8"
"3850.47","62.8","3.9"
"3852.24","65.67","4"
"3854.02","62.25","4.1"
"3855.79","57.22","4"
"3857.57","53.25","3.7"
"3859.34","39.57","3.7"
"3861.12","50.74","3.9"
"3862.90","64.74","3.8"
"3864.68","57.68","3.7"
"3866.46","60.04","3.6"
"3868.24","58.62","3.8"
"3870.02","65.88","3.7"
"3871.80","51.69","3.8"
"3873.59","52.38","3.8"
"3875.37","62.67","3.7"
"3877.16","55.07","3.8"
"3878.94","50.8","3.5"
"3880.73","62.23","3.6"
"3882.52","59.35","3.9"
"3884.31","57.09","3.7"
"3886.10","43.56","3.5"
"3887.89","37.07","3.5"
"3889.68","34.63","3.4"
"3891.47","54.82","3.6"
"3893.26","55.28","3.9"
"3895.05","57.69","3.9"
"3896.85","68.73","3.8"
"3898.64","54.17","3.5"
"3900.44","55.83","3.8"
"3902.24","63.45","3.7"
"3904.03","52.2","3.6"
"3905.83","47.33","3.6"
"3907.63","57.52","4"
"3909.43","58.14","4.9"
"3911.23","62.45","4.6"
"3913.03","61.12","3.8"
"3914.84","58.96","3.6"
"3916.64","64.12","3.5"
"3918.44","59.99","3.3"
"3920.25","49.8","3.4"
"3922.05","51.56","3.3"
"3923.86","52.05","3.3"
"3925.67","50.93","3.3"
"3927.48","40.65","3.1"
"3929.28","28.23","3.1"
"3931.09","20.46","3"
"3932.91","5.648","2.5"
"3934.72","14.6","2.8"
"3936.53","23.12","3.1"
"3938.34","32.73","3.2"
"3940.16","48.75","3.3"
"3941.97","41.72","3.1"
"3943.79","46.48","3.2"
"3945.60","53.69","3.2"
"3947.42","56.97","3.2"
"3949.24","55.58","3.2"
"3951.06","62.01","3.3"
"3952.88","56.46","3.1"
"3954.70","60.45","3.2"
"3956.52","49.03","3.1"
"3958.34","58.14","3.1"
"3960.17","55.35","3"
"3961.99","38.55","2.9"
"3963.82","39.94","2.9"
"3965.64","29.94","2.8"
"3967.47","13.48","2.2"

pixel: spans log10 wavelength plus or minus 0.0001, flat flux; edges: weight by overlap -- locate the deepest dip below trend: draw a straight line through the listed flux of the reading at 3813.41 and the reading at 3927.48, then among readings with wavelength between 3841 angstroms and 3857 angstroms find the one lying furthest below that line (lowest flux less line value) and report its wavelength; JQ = 3841.61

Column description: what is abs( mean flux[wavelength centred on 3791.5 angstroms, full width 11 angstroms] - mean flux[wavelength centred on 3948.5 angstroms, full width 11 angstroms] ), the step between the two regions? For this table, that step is 0.2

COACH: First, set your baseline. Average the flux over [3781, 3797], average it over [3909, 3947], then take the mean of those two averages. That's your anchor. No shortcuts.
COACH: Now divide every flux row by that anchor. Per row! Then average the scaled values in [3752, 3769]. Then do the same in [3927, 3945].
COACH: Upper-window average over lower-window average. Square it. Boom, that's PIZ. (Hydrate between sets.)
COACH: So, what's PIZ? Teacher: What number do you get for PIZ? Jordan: 0.31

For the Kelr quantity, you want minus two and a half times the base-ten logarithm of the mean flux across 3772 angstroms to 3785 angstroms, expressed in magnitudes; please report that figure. -4.47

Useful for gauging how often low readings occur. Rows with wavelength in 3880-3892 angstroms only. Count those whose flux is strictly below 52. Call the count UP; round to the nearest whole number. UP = 3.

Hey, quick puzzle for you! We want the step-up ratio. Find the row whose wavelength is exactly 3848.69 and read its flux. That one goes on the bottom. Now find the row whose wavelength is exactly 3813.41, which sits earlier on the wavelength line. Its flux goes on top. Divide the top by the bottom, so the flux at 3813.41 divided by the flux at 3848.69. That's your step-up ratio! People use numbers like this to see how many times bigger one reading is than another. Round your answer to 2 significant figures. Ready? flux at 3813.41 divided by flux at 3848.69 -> 0.93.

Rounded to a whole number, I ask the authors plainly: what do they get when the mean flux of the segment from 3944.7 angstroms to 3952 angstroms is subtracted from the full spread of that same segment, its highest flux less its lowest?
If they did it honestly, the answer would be -49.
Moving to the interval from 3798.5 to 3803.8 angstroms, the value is -32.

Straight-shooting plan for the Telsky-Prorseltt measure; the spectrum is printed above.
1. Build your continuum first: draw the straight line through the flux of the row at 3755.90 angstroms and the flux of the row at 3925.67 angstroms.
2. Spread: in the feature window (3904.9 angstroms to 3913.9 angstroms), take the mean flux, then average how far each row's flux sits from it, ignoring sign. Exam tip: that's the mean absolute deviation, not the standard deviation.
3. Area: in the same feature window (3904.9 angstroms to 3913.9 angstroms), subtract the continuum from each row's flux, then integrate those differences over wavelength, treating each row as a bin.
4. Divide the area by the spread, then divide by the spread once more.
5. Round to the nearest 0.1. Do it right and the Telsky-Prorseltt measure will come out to 3.0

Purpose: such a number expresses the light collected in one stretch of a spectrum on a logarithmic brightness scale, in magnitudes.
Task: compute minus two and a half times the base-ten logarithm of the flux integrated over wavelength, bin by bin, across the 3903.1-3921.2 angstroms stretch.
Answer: -7.5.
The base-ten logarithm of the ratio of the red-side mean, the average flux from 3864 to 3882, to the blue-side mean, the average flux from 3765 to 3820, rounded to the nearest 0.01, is 0.00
